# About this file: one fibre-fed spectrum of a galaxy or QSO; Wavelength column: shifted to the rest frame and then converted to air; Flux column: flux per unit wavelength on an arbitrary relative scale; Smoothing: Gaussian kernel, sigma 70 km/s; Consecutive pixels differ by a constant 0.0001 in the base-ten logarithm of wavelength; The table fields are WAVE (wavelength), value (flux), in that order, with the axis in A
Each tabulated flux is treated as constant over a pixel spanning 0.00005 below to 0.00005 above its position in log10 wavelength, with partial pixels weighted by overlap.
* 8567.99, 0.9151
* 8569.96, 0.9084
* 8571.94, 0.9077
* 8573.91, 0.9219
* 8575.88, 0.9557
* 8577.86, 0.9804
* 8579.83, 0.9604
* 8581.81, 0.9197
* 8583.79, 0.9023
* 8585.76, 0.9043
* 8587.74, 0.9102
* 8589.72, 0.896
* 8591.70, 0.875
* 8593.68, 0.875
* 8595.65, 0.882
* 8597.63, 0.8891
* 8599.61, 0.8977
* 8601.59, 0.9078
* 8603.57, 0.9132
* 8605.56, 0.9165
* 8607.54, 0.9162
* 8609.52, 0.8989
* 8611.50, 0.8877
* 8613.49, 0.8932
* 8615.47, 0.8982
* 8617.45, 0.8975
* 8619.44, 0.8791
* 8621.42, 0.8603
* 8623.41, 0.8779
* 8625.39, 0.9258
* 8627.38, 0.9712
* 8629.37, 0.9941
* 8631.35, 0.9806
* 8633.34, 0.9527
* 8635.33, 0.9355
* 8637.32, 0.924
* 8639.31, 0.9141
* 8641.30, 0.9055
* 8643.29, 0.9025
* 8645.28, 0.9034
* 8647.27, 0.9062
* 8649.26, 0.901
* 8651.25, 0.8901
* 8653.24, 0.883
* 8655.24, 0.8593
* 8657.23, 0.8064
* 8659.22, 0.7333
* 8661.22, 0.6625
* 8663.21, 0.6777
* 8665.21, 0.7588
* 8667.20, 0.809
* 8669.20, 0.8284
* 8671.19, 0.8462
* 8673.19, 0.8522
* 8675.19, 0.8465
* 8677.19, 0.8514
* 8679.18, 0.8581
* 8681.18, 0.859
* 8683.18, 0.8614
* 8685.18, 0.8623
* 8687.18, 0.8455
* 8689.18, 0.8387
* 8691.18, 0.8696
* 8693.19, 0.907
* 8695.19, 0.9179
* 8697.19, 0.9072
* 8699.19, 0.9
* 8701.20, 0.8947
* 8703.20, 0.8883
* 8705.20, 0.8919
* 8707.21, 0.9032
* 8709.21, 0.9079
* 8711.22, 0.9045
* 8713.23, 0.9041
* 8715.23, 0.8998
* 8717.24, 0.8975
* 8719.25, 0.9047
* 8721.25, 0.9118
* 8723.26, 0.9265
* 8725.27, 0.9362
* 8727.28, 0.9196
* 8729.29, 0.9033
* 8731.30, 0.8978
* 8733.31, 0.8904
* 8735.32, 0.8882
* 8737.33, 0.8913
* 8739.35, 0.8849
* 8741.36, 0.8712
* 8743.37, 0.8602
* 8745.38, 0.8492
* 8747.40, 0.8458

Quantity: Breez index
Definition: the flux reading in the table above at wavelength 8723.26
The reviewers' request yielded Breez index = 0.9265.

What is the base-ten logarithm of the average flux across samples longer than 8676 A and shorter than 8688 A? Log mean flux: -0.067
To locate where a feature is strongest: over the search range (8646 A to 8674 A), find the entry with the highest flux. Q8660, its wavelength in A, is 8647.27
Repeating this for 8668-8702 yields 8695.19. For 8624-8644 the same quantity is 8629.37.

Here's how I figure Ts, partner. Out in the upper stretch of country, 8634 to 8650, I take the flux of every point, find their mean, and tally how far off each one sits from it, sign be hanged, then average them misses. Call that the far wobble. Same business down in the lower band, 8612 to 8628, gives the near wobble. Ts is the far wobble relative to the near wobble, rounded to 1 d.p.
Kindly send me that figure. 0.4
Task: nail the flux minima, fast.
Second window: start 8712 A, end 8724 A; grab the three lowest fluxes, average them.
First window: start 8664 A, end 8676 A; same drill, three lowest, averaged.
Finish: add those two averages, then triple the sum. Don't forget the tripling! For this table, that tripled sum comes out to 5.1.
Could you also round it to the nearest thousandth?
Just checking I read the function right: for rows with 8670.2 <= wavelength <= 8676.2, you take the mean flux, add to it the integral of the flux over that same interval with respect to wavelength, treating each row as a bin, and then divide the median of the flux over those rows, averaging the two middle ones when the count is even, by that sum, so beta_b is 0.143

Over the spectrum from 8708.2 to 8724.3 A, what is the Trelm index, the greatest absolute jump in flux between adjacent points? 0.01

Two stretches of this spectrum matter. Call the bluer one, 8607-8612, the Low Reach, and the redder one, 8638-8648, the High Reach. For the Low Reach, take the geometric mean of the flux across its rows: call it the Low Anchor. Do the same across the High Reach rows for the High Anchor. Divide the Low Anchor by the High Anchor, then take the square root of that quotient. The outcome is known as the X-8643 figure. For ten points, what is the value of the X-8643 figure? 1.00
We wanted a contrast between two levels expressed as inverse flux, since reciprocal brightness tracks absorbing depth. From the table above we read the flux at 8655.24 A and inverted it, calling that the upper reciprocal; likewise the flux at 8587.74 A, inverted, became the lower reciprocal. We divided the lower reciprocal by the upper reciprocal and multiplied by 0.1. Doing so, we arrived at 0.094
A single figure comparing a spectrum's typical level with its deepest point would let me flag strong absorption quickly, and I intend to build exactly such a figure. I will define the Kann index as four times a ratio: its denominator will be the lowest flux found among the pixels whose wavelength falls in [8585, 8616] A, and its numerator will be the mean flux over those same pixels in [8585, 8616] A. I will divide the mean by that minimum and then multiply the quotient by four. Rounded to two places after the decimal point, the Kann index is 4.10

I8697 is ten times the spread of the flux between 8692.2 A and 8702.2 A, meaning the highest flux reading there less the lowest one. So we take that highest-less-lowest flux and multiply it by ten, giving 0.23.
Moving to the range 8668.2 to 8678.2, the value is 0.24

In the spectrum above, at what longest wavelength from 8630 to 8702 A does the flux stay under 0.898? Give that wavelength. 8701.20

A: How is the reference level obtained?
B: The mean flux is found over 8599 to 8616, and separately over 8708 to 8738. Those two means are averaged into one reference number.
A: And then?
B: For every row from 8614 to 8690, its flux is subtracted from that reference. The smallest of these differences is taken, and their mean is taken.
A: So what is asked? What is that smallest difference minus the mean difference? -0.127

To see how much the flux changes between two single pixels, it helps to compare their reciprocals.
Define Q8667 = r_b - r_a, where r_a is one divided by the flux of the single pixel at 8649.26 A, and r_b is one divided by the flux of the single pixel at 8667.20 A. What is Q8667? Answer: 0.13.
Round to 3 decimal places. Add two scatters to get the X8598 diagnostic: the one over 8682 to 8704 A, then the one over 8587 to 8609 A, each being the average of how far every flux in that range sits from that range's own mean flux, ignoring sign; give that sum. 0.037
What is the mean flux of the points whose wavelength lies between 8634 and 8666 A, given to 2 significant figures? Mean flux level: 0.85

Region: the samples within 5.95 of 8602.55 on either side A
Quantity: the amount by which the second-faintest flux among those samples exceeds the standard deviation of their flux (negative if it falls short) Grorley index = 0.89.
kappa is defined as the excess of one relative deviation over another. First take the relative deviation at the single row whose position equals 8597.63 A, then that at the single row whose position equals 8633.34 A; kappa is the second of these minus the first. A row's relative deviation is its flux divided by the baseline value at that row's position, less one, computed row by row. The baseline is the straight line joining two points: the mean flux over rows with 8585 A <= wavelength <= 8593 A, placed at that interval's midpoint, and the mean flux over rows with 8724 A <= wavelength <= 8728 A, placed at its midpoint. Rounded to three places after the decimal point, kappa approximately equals 0.061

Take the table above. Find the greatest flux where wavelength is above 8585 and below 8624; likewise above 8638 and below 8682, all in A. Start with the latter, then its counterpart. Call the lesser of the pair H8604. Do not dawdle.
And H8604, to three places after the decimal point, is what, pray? 0.914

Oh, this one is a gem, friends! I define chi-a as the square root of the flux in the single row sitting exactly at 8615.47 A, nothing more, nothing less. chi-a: 0.948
